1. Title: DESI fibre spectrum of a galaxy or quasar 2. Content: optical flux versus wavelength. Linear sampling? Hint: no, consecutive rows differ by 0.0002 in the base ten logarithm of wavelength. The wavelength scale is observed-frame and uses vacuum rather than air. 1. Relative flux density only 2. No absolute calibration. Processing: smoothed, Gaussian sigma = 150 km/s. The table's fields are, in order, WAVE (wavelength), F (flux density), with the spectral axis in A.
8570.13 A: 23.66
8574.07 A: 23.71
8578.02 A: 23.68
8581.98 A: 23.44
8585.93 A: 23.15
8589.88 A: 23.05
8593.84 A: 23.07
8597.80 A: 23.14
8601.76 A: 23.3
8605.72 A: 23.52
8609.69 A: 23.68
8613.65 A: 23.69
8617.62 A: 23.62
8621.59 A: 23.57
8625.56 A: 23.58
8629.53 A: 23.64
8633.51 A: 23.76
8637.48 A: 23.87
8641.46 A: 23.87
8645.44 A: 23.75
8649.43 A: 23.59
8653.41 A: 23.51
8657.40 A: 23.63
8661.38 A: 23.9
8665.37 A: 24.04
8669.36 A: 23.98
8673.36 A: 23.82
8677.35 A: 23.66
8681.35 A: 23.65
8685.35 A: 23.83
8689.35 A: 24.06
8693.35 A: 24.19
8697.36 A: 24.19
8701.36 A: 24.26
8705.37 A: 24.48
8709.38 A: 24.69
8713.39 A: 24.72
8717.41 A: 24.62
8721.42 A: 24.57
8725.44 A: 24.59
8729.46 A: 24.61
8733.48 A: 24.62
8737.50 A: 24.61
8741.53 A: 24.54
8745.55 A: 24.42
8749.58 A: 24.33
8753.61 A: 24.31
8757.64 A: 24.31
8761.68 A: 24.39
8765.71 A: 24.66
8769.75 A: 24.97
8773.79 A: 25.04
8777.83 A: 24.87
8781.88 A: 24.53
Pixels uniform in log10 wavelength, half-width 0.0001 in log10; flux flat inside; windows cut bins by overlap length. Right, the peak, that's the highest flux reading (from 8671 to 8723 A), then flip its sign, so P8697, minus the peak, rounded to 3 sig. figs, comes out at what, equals -24.7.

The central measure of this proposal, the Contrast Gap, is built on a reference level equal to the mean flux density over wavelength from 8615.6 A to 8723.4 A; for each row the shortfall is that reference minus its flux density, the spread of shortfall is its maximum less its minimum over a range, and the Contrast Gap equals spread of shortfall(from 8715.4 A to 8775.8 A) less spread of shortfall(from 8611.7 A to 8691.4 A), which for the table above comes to 0.2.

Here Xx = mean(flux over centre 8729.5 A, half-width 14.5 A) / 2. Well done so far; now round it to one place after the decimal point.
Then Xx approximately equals 12.3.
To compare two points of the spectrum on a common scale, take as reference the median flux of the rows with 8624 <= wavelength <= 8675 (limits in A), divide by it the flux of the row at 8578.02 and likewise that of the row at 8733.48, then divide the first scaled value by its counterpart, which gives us 0.962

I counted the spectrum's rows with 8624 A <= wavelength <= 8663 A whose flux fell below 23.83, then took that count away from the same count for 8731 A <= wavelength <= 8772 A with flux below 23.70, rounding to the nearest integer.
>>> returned -7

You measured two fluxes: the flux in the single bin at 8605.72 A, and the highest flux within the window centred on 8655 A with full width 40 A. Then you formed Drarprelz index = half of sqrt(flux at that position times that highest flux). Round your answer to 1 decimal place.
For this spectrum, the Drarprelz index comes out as 11.9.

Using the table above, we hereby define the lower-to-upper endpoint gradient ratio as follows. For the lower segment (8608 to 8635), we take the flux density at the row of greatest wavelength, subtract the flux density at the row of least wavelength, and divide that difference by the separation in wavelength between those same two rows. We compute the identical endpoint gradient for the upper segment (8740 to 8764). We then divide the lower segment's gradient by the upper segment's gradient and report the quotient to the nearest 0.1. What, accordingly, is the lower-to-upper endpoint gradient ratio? -0.5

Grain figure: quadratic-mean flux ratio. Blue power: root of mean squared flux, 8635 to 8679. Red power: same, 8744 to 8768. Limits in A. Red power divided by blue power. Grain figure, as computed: 1.03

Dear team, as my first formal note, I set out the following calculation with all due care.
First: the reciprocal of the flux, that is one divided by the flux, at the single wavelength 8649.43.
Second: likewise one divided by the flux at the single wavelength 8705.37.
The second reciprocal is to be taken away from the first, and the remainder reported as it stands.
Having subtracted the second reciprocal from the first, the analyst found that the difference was 0.0015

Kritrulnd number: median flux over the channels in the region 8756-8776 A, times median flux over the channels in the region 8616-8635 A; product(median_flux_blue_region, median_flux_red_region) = 582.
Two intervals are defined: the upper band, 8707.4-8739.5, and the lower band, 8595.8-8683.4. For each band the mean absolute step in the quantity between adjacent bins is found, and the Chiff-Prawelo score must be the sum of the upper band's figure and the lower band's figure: 0.141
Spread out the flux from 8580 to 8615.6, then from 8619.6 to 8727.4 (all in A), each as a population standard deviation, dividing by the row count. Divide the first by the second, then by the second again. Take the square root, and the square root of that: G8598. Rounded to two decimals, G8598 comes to 1.13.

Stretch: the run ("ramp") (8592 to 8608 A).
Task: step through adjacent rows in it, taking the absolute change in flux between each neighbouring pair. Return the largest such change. 0.22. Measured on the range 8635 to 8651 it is 0.16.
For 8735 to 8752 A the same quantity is 0.12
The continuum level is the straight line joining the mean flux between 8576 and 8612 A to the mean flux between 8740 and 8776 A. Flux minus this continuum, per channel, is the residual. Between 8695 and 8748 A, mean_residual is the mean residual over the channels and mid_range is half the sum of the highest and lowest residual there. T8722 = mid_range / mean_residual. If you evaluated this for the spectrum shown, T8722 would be 0.9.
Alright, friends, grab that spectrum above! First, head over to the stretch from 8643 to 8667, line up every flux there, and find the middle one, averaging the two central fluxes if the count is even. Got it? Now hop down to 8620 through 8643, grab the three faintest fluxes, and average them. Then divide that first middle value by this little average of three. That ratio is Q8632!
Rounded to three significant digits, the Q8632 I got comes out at 1.00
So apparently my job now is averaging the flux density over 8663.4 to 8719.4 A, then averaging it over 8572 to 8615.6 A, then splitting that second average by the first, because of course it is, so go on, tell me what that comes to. 0.969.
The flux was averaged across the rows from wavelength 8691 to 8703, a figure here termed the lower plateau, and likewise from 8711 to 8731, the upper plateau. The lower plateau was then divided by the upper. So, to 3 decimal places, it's 0.983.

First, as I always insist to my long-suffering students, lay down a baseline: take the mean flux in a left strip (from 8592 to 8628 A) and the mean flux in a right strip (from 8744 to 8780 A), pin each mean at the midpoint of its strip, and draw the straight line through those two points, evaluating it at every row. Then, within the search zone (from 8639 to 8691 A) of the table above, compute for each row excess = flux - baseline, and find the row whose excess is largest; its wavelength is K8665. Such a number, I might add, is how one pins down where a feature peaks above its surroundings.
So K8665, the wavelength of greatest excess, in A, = 8641.46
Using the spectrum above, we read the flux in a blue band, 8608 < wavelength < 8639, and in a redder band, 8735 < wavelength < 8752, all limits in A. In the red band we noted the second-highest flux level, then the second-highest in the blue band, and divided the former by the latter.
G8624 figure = 1.03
